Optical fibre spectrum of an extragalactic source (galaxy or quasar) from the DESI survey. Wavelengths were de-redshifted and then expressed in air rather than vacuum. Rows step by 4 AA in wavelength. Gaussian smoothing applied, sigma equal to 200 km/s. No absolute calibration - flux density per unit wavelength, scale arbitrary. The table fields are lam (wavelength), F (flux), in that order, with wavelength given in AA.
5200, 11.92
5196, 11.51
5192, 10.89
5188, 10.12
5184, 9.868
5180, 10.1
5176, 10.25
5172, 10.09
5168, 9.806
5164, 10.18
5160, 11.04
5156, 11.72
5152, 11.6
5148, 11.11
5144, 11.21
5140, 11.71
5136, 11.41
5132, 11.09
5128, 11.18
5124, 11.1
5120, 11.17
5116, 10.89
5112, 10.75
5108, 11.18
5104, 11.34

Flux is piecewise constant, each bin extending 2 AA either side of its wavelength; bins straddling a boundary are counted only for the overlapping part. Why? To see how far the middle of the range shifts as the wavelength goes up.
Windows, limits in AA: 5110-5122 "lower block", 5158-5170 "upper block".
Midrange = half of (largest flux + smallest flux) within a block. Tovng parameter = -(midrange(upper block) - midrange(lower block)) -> 0.5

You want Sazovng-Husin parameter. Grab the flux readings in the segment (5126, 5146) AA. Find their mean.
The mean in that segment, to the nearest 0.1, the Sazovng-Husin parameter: 11.3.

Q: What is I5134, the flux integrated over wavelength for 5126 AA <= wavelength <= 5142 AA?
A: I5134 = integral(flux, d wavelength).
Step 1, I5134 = 182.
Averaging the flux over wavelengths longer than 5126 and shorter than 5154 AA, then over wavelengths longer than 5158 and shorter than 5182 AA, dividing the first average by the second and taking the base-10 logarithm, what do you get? 0.044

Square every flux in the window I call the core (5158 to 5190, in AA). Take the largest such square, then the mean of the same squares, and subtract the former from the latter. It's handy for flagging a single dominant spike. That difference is -18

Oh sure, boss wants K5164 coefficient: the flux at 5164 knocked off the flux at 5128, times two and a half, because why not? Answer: 2.5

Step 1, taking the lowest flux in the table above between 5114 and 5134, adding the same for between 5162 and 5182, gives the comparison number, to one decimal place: 20.7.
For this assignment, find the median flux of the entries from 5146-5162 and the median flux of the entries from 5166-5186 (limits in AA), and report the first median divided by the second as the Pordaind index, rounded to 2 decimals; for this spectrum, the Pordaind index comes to 1.13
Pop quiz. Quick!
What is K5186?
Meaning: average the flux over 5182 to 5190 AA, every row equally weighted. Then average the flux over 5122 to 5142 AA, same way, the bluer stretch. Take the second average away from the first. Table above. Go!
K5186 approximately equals -1.3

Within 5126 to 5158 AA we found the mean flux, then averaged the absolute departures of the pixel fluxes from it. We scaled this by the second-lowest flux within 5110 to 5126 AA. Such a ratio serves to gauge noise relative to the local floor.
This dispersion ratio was 0.021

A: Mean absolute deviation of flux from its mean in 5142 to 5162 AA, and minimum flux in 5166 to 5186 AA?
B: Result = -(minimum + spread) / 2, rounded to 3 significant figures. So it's -5.03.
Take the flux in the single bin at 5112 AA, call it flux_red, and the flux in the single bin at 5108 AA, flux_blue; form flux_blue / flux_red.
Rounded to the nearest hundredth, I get 1.04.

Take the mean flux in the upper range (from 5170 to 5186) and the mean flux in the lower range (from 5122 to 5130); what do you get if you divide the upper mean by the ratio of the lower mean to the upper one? 9.1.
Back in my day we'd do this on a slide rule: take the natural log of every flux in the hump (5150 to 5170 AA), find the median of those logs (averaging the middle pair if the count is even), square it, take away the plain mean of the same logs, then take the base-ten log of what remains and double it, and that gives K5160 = 1.059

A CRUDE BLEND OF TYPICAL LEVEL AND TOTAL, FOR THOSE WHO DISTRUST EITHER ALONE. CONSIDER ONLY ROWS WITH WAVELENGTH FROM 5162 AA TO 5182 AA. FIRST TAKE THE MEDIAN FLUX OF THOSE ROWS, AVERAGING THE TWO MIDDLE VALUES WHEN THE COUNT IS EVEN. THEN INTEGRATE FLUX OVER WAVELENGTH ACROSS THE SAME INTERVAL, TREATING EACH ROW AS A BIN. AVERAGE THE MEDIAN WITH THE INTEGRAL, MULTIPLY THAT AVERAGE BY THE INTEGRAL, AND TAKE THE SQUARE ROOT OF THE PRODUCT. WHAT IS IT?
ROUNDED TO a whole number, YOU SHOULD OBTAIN 146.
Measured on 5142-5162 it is 164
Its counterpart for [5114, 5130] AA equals 129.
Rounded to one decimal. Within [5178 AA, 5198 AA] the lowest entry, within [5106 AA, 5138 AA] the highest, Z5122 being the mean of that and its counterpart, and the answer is 10.6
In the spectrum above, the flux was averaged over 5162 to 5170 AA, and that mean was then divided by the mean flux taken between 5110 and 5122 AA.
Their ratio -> 0.91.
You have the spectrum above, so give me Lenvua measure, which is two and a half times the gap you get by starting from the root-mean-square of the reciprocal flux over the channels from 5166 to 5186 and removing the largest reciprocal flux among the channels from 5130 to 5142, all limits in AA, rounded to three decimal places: 0.024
